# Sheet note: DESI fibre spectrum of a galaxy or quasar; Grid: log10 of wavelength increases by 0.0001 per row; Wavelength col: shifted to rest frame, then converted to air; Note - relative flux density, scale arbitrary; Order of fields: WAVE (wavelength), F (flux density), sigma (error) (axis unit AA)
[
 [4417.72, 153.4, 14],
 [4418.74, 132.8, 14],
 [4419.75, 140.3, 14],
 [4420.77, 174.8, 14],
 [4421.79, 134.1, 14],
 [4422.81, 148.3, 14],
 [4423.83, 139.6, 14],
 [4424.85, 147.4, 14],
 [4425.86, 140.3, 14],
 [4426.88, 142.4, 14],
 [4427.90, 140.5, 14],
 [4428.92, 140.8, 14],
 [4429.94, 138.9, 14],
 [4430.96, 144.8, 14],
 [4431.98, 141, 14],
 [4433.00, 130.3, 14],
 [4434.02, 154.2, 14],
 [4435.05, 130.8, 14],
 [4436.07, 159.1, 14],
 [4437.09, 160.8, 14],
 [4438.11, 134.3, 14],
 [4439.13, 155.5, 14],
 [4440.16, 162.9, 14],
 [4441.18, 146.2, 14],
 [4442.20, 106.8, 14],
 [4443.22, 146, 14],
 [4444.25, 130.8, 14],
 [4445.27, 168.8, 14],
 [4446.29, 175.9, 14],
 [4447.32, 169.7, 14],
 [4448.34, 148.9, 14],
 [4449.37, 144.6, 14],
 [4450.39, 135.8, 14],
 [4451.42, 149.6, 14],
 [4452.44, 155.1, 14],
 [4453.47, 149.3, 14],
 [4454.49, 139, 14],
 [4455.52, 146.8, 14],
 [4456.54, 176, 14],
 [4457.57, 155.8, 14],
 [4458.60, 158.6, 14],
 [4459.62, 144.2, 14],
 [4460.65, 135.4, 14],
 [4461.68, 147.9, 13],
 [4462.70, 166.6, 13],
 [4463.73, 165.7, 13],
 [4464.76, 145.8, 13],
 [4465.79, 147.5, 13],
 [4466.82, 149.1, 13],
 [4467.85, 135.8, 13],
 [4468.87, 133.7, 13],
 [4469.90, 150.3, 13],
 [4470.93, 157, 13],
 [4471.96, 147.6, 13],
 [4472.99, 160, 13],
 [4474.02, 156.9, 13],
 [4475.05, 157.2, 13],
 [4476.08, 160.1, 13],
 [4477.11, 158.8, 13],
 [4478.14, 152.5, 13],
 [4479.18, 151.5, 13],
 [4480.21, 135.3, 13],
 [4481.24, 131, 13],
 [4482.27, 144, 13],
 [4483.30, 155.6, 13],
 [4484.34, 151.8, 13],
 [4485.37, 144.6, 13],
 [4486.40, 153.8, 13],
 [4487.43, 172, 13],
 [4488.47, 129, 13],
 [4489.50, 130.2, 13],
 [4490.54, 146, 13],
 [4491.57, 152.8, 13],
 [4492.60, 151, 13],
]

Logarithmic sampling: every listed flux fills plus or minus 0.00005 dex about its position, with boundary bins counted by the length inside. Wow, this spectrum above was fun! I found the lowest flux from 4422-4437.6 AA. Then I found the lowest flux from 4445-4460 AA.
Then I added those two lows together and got 266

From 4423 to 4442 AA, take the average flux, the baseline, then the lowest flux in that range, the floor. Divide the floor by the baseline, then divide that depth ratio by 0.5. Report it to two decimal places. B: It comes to 1.80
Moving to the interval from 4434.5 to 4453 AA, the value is 1.43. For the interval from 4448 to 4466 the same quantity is 1.80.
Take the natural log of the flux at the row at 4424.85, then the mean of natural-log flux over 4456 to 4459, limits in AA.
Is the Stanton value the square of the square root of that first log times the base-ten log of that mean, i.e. 3.53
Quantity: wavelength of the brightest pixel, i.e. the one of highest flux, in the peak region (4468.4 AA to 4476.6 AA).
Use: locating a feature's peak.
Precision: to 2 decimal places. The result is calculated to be 4476.08 AA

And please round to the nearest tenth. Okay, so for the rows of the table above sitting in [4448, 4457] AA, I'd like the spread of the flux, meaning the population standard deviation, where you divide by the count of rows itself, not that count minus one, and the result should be 10.9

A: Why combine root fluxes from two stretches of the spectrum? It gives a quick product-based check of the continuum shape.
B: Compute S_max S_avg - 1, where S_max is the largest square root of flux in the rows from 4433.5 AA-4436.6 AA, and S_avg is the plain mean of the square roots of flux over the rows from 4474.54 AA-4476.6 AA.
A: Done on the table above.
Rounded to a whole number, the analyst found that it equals 158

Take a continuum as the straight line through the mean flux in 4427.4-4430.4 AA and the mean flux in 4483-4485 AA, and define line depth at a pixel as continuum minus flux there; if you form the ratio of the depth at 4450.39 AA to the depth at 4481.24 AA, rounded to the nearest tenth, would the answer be 0.4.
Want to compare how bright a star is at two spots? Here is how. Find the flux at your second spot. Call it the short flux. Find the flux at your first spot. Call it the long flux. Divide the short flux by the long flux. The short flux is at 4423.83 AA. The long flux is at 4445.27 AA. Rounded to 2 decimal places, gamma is 0.83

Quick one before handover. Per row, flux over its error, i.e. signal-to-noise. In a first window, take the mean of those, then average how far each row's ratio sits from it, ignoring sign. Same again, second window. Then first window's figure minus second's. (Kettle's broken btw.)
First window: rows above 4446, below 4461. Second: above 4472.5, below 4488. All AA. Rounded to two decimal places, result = 0.16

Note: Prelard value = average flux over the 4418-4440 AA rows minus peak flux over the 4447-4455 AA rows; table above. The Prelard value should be -25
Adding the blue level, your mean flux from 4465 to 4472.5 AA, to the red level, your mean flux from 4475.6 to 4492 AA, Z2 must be 294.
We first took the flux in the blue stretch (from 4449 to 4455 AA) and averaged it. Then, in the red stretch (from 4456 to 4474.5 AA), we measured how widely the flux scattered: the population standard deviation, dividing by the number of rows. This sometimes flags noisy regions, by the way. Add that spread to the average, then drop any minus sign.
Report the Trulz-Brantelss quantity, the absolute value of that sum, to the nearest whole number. 157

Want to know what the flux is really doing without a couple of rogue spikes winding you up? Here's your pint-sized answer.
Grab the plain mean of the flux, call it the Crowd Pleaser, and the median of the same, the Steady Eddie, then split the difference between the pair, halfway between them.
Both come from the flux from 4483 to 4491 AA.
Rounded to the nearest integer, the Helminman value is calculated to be 148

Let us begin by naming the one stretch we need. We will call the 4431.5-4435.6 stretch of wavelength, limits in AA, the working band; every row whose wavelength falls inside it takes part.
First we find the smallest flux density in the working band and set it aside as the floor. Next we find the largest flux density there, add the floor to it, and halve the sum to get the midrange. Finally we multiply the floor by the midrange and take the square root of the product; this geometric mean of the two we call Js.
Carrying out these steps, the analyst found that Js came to 136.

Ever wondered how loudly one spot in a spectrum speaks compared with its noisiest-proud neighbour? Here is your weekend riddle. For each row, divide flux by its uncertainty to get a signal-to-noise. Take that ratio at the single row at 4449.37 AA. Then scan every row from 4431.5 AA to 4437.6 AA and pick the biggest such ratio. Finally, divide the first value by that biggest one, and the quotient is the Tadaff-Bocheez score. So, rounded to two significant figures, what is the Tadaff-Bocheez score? 0.90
